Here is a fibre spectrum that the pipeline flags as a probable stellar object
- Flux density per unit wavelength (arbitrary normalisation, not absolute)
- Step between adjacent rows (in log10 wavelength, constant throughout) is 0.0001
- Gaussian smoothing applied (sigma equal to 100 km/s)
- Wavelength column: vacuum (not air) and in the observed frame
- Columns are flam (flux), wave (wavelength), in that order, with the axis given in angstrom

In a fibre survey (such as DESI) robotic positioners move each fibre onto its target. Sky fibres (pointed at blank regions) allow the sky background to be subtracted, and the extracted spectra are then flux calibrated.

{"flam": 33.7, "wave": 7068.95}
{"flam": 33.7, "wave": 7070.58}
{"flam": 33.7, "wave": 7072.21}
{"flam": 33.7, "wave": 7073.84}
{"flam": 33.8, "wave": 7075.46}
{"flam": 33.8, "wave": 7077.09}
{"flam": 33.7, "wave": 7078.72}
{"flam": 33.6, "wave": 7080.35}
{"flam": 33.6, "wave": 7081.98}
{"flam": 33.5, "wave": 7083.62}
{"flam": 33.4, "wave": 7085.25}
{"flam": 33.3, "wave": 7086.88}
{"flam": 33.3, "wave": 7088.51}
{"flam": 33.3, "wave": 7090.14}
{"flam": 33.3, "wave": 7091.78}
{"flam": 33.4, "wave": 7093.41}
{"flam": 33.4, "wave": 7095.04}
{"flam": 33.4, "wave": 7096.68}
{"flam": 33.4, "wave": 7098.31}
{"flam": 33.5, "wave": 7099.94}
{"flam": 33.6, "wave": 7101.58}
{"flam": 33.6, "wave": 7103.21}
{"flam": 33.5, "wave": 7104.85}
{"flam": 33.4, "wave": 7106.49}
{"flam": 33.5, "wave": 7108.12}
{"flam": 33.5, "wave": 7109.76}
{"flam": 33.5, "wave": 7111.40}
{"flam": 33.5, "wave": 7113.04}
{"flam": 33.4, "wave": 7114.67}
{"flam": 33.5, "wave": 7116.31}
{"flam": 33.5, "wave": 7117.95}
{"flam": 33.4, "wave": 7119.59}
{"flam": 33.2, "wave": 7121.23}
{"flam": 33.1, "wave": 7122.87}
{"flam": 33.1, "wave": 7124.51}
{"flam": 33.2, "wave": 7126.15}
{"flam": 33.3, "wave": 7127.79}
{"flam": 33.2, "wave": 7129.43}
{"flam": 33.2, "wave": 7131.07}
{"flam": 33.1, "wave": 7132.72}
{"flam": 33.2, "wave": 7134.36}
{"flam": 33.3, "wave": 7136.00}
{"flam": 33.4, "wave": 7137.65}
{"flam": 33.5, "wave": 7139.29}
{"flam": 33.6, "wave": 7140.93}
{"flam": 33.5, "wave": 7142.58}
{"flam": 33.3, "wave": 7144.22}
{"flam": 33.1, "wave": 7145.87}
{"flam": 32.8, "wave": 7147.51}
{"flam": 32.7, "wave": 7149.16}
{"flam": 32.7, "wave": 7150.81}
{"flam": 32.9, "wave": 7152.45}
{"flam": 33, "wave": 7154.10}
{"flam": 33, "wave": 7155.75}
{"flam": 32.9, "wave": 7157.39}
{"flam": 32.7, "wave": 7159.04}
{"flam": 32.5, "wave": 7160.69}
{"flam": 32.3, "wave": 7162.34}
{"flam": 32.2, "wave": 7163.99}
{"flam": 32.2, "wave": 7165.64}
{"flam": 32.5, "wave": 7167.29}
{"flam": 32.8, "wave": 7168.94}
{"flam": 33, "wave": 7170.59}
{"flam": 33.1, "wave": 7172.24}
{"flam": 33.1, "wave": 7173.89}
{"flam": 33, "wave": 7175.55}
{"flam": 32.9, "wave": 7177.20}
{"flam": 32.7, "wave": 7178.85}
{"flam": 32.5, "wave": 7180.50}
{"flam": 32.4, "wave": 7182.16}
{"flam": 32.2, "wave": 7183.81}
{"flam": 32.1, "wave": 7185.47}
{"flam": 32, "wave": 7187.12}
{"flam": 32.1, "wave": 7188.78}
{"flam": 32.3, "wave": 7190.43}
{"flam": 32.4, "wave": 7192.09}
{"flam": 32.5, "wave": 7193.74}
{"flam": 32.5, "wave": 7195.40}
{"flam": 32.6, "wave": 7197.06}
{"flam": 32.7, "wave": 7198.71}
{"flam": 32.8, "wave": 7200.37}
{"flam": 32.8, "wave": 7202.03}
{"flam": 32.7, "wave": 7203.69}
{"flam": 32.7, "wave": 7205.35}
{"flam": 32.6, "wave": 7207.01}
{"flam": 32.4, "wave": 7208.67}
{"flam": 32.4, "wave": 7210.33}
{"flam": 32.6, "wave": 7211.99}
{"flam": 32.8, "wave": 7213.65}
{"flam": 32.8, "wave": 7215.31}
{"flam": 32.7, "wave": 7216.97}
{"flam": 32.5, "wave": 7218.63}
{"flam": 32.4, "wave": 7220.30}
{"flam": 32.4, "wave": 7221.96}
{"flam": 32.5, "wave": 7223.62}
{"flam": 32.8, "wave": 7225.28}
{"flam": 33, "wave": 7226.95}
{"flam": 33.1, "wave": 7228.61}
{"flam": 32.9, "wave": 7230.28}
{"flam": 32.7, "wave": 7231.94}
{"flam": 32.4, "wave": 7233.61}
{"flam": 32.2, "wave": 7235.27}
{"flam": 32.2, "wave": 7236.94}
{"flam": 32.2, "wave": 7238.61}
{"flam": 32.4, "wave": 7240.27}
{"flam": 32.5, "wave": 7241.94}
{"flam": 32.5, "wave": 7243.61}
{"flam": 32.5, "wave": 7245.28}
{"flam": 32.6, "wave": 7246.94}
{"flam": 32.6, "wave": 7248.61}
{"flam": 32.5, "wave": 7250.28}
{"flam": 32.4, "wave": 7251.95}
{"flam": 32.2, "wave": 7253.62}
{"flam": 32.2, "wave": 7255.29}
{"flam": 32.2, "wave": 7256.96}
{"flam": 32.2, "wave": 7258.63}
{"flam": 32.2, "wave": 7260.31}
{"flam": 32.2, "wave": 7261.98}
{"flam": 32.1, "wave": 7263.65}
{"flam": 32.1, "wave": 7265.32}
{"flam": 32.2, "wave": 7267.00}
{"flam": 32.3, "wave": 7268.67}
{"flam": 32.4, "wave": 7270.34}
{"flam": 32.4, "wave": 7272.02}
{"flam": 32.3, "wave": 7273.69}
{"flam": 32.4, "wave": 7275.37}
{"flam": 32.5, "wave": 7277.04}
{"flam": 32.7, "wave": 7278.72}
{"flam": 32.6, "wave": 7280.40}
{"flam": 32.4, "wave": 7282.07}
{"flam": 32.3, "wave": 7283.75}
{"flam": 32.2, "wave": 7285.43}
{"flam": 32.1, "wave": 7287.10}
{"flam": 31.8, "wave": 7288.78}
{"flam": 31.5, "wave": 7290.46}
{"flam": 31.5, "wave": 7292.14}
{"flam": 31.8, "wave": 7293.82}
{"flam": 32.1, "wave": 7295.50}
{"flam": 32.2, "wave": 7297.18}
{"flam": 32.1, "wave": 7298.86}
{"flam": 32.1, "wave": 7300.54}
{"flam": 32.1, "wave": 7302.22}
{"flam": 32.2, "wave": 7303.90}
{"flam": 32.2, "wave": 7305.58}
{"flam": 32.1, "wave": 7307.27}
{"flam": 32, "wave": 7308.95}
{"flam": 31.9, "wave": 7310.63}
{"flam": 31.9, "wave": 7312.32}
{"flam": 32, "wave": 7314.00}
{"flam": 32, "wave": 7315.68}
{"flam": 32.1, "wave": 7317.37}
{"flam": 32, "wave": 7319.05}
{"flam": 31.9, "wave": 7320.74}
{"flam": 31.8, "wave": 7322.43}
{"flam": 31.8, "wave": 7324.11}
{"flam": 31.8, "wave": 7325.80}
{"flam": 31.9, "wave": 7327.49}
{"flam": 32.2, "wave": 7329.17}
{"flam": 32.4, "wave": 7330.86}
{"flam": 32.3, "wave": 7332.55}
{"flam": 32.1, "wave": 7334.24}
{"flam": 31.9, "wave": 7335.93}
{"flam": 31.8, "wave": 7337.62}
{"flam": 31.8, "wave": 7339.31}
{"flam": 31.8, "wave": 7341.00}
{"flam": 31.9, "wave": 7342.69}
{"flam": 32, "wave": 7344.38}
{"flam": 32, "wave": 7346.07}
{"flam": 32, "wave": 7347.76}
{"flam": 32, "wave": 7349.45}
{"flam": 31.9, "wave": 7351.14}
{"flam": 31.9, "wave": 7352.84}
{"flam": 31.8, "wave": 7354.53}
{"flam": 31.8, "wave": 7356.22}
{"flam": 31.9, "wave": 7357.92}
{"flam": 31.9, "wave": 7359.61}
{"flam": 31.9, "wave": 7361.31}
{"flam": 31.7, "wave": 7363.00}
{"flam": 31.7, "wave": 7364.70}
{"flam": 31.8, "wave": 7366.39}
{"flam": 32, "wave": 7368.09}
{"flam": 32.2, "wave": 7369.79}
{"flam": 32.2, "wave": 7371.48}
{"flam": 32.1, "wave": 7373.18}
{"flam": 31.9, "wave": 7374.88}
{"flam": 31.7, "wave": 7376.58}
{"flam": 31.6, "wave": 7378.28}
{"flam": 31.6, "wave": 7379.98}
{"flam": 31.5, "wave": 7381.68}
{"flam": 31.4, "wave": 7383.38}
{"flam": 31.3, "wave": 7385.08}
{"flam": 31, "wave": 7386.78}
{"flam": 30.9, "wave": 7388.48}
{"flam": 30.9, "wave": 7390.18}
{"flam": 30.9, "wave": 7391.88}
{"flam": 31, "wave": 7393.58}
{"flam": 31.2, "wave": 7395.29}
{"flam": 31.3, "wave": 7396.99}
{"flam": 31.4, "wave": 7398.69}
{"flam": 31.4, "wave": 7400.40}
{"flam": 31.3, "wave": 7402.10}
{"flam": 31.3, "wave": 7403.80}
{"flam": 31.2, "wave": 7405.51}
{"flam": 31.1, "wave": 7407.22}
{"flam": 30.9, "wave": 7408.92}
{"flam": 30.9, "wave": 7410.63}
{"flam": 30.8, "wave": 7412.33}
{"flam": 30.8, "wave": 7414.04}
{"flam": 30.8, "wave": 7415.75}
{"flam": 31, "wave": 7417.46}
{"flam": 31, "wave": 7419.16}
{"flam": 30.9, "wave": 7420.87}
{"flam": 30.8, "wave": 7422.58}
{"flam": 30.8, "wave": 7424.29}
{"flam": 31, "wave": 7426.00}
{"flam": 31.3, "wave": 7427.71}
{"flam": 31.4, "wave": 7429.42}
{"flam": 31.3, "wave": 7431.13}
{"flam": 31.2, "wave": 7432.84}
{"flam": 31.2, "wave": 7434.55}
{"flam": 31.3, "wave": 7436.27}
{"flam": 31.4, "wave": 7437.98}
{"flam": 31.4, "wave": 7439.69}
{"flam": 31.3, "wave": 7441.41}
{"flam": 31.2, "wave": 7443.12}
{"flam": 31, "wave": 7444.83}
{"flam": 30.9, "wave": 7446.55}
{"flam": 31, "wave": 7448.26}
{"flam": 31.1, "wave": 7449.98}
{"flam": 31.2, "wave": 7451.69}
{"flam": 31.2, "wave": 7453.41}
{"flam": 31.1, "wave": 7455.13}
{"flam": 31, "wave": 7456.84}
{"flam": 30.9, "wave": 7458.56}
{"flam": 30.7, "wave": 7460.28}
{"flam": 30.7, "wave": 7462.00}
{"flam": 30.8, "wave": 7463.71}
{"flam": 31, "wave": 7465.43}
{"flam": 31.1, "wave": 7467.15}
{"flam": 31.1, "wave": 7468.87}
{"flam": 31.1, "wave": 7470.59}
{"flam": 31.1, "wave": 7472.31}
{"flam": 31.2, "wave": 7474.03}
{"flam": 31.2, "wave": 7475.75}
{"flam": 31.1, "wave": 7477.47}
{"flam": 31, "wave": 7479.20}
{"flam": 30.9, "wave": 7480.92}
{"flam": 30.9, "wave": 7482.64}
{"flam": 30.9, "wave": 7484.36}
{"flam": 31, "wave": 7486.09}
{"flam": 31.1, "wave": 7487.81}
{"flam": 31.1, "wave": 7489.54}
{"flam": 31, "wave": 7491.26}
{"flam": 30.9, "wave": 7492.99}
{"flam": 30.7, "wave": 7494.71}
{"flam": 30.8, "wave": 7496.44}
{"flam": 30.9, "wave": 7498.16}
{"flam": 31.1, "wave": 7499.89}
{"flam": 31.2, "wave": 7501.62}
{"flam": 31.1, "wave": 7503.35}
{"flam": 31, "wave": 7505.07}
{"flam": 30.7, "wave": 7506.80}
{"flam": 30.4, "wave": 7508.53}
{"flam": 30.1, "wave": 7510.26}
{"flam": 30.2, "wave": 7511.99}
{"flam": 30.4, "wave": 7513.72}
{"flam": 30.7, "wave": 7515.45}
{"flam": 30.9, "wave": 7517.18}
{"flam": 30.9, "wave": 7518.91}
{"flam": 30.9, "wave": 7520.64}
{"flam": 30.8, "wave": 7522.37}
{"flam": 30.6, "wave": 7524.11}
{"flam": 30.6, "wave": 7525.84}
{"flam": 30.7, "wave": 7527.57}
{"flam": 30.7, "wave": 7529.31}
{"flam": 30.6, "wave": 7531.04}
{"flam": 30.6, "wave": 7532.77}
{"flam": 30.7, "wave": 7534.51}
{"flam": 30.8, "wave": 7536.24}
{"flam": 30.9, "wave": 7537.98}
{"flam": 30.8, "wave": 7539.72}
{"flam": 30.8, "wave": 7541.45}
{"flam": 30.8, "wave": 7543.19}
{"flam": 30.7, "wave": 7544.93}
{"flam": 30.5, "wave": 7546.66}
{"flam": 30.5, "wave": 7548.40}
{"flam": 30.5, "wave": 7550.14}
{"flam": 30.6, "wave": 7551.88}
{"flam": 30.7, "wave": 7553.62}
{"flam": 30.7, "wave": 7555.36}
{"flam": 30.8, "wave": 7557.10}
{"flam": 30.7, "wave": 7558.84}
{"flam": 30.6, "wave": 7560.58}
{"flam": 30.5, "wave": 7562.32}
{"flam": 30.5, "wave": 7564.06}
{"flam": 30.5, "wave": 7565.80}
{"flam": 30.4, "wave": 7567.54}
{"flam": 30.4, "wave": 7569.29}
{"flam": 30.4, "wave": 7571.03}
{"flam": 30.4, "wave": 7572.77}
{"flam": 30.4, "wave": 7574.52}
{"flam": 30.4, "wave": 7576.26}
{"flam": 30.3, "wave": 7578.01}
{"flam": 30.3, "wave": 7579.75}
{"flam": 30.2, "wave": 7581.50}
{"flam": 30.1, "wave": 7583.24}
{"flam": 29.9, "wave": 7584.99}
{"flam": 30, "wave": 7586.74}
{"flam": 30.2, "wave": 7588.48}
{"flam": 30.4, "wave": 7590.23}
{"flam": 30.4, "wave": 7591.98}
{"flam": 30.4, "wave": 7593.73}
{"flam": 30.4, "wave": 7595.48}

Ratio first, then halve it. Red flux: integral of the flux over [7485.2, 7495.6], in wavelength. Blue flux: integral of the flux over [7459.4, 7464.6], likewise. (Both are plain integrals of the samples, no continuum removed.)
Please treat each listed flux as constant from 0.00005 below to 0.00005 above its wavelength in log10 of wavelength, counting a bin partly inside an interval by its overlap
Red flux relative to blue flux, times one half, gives 1.0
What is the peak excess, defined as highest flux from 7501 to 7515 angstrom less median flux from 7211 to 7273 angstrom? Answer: -1.2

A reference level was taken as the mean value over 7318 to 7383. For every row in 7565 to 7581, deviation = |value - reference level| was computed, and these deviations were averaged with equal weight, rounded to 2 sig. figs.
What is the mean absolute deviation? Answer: 1.5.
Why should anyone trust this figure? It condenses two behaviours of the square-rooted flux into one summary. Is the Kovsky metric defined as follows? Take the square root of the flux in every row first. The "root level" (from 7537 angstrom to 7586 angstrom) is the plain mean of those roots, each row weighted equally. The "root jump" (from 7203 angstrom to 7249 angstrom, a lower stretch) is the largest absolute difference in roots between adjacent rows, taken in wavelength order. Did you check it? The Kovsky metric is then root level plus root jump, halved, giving 2.77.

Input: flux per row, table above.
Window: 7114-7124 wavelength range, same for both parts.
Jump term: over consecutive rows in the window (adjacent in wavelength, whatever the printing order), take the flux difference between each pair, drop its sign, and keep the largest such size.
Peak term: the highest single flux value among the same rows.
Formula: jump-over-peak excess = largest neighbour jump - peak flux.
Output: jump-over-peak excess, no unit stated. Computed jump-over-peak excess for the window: -33.3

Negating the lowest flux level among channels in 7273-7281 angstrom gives -32.3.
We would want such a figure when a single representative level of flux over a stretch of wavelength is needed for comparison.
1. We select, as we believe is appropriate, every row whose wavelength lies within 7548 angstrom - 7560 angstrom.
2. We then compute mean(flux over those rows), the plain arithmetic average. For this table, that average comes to 30.6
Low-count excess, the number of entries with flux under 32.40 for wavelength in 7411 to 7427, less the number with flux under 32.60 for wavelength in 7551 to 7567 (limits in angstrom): 0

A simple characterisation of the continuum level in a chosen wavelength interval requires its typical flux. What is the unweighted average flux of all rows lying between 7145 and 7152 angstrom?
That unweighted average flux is 32.8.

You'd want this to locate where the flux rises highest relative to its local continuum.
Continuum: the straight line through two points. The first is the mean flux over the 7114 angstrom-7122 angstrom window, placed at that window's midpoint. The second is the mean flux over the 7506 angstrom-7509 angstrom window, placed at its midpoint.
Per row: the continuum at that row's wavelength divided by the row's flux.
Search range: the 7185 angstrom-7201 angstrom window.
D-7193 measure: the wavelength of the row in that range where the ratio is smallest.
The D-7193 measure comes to 7200.37 angstrom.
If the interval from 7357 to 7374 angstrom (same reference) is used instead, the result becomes 7371.48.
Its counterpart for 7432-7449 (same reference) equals 7439.69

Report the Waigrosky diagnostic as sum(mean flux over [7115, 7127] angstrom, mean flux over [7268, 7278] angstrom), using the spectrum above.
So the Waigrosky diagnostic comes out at 65.7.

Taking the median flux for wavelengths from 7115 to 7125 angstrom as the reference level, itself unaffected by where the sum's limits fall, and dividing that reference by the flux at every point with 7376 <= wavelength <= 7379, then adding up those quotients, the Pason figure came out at 2.10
